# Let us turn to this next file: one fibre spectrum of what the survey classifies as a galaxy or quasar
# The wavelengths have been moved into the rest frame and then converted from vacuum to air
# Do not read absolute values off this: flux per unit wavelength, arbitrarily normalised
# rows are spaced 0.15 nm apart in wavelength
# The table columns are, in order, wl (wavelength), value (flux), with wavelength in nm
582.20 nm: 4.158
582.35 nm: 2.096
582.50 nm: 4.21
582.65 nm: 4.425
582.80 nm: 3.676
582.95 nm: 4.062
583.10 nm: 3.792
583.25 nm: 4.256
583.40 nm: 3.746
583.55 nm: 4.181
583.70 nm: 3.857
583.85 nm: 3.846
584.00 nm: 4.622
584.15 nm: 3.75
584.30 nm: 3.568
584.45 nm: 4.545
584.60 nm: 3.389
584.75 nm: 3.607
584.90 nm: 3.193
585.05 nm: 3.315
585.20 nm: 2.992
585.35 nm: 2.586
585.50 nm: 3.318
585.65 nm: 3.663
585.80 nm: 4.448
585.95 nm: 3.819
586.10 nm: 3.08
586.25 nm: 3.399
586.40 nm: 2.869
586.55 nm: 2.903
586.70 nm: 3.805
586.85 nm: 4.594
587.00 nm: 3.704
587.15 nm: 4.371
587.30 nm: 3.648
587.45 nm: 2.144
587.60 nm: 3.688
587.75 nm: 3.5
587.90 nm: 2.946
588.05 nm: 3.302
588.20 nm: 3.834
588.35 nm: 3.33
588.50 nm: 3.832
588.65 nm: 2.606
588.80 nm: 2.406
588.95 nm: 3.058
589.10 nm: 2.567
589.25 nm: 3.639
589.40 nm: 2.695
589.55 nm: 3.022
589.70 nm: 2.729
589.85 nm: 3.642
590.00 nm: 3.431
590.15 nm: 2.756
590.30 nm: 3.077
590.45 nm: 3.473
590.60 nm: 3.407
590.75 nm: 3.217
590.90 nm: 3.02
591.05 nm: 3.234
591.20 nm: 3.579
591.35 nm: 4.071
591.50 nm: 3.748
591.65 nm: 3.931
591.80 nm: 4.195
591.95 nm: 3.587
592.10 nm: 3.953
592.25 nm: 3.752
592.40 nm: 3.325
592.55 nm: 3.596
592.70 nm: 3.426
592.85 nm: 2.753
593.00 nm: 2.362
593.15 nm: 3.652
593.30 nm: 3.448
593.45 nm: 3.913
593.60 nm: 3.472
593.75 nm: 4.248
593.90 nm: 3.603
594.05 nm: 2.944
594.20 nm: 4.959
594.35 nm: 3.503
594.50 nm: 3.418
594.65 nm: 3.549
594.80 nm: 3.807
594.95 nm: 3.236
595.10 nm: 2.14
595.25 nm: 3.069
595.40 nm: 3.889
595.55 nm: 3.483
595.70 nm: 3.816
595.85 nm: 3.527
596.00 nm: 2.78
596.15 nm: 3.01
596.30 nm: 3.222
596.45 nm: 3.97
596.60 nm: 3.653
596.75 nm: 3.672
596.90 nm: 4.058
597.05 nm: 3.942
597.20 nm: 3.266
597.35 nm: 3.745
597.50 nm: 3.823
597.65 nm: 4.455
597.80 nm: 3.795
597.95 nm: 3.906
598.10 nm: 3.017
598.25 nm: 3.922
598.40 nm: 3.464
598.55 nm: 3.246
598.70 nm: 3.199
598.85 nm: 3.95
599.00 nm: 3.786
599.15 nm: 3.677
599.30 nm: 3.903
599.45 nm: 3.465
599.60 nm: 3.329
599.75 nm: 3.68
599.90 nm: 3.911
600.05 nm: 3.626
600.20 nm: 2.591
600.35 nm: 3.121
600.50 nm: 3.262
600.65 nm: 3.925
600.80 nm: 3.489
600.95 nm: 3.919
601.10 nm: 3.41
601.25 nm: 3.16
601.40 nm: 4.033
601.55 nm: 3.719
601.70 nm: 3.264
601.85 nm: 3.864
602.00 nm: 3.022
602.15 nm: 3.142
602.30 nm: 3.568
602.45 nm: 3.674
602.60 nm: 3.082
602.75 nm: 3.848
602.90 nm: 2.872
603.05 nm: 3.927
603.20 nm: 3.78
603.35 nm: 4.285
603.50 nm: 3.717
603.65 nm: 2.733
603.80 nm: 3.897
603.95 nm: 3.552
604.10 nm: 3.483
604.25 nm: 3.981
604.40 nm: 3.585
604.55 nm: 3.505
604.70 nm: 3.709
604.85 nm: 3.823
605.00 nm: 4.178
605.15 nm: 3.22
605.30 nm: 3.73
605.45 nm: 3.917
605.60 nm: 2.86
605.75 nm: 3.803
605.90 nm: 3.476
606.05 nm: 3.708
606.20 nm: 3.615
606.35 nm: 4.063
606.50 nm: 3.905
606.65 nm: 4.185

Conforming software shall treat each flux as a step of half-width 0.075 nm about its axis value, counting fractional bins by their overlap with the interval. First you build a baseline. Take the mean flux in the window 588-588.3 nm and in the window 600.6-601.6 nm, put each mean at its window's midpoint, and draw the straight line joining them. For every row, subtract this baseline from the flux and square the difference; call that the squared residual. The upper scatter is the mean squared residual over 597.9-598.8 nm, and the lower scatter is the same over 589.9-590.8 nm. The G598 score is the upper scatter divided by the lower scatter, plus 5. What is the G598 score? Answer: 5.8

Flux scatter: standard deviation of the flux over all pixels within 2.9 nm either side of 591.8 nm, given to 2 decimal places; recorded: 0.51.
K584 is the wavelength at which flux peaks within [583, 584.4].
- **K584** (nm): 584.00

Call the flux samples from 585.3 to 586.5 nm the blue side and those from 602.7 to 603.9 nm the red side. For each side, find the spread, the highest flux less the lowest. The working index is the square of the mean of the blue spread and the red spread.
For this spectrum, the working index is 2.9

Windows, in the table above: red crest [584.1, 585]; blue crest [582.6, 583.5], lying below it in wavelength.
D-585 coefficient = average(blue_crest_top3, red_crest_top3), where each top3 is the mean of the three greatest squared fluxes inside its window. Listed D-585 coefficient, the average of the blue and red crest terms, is 17.0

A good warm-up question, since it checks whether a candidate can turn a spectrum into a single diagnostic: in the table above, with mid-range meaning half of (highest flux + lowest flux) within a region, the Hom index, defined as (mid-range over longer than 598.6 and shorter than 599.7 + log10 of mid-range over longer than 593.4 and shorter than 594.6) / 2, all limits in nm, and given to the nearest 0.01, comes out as 2.09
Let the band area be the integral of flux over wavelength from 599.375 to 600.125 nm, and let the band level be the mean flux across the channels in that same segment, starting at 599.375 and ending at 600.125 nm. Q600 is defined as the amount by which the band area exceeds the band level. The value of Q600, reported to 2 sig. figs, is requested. -0.90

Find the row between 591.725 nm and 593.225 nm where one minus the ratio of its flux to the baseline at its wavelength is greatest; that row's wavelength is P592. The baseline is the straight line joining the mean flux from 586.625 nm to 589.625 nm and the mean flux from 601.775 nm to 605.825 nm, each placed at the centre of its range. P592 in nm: 593.00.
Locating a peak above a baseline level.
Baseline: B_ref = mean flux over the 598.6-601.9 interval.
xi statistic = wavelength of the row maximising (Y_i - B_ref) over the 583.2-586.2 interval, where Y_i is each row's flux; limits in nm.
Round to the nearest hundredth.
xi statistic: 584.00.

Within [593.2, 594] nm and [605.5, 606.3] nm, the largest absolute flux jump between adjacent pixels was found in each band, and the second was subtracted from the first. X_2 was -0.17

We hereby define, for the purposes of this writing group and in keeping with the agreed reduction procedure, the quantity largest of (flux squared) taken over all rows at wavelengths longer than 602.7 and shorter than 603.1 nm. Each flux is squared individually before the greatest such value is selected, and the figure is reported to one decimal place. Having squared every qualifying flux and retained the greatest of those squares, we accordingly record 15.4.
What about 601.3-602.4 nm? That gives 16.3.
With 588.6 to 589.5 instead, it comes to 13.2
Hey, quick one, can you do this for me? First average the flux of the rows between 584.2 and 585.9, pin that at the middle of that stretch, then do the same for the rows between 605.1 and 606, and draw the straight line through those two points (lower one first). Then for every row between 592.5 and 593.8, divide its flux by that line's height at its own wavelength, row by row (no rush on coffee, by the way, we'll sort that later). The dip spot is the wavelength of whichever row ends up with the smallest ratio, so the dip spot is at 593.00 nm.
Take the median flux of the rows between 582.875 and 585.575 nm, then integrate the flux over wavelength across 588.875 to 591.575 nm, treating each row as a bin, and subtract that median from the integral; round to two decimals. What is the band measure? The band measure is 5.01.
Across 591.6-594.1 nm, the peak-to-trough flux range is 1.89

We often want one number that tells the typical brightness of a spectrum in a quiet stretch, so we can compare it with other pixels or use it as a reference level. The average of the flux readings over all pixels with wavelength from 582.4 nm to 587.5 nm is 3.69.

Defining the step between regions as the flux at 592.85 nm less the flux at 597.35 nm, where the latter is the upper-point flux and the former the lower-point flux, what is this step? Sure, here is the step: -1.0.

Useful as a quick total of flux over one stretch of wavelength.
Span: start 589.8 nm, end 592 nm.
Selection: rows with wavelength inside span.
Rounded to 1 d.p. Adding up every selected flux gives 52.4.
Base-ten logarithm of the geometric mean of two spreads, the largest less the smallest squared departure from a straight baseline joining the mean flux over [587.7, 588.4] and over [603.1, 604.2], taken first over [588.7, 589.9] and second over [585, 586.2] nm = 0.03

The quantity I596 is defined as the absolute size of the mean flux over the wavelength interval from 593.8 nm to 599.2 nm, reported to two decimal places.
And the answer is 3.57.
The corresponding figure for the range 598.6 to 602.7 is 3.51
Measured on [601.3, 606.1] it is 3.59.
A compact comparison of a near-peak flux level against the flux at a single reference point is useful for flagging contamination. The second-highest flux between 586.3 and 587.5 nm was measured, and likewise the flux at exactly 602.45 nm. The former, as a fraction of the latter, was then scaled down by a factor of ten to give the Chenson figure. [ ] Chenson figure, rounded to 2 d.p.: 0.12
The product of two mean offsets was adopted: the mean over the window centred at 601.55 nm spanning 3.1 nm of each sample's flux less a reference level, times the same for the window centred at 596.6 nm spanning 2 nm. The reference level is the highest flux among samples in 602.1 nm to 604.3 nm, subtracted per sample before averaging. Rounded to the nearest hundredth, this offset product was 0.59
